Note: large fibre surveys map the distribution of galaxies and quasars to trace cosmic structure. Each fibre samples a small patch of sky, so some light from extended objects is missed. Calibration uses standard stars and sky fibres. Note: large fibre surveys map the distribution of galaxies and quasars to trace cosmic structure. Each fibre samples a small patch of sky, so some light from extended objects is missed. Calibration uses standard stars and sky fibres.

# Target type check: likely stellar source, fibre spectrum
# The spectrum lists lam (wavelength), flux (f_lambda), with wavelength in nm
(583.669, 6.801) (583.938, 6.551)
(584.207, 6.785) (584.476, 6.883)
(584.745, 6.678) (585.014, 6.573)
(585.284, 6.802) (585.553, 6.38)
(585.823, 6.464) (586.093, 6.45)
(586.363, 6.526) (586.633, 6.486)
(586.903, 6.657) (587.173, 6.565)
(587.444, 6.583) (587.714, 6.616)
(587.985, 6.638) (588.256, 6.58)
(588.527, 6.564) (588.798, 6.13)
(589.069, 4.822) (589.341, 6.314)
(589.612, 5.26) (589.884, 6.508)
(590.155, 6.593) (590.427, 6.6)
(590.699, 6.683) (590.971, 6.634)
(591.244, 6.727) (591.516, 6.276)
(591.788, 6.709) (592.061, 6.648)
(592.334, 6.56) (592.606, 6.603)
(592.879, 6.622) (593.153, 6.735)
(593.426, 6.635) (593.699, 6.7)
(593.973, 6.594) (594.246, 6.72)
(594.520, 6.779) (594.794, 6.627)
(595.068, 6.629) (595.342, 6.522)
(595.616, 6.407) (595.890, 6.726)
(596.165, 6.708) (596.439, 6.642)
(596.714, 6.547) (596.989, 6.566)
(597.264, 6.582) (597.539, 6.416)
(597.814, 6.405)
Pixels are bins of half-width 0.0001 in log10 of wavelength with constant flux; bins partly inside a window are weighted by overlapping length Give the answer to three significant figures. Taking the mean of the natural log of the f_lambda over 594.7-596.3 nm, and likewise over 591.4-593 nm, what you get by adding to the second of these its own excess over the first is 1.88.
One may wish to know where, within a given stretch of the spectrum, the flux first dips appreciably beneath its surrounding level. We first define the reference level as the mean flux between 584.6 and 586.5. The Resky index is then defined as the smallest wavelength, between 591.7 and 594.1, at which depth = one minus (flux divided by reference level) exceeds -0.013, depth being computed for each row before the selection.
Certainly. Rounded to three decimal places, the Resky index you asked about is 592.334 nm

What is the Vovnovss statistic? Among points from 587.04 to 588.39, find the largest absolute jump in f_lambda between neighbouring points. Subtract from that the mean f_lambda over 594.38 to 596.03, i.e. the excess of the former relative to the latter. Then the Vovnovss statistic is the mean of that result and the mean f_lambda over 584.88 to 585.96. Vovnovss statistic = 0.0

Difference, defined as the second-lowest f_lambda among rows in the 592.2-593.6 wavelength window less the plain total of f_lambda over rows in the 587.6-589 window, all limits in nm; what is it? -25.9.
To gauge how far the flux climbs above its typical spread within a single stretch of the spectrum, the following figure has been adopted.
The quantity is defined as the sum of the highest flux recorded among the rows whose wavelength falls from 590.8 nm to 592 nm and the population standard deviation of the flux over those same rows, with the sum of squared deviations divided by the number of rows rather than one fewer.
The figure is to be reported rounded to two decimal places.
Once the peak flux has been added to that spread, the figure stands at 6.91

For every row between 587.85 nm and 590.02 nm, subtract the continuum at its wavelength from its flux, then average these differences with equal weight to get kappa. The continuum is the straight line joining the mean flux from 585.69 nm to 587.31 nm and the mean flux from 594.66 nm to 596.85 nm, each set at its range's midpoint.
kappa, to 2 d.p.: -0.44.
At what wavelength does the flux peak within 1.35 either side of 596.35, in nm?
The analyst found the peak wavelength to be 595.890 nm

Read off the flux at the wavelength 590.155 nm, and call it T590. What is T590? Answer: 6.593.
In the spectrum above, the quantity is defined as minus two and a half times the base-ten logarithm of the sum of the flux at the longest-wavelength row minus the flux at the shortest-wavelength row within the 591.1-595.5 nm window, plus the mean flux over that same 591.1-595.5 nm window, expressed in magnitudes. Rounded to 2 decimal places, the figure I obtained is -2.02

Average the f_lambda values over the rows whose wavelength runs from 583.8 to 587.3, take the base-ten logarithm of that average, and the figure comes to 0.820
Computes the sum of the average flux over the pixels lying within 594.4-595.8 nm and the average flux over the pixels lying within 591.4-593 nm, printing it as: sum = 13.2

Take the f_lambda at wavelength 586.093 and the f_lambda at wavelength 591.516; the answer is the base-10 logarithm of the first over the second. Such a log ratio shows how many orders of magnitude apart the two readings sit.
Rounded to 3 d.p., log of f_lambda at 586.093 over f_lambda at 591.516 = 0.012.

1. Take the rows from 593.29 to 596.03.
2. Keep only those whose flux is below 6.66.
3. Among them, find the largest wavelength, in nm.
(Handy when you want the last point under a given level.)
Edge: 595.616 nm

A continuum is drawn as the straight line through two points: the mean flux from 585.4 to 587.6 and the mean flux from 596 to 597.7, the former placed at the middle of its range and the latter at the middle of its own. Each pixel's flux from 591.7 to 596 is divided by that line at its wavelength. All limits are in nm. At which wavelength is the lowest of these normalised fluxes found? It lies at 595.616 nm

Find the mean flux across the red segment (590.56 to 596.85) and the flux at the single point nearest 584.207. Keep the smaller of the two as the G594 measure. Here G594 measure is 6.63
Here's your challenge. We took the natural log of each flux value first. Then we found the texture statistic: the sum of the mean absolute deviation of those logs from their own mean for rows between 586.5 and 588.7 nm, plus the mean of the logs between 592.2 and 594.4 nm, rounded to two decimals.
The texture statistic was 1.90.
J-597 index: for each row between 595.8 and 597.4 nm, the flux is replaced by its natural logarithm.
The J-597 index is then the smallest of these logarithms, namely 1.88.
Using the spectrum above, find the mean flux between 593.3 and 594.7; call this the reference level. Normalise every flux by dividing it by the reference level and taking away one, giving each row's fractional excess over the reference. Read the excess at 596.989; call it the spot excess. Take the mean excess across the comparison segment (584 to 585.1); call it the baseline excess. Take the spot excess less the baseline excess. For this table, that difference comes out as -0.024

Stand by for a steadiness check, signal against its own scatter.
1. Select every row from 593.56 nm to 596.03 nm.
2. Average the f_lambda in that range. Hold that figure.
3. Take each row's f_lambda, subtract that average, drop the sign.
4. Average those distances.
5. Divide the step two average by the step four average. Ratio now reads 77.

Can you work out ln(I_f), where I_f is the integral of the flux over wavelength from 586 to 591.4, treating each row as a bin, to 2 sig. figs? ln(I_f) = 3.5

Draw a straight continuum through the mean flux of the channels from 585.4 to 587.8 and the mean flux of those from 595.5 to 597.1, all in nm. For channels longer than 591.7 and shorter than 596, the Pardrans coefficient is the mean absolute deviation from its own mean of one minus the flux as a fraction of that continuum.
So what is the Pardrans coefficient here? 0.011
